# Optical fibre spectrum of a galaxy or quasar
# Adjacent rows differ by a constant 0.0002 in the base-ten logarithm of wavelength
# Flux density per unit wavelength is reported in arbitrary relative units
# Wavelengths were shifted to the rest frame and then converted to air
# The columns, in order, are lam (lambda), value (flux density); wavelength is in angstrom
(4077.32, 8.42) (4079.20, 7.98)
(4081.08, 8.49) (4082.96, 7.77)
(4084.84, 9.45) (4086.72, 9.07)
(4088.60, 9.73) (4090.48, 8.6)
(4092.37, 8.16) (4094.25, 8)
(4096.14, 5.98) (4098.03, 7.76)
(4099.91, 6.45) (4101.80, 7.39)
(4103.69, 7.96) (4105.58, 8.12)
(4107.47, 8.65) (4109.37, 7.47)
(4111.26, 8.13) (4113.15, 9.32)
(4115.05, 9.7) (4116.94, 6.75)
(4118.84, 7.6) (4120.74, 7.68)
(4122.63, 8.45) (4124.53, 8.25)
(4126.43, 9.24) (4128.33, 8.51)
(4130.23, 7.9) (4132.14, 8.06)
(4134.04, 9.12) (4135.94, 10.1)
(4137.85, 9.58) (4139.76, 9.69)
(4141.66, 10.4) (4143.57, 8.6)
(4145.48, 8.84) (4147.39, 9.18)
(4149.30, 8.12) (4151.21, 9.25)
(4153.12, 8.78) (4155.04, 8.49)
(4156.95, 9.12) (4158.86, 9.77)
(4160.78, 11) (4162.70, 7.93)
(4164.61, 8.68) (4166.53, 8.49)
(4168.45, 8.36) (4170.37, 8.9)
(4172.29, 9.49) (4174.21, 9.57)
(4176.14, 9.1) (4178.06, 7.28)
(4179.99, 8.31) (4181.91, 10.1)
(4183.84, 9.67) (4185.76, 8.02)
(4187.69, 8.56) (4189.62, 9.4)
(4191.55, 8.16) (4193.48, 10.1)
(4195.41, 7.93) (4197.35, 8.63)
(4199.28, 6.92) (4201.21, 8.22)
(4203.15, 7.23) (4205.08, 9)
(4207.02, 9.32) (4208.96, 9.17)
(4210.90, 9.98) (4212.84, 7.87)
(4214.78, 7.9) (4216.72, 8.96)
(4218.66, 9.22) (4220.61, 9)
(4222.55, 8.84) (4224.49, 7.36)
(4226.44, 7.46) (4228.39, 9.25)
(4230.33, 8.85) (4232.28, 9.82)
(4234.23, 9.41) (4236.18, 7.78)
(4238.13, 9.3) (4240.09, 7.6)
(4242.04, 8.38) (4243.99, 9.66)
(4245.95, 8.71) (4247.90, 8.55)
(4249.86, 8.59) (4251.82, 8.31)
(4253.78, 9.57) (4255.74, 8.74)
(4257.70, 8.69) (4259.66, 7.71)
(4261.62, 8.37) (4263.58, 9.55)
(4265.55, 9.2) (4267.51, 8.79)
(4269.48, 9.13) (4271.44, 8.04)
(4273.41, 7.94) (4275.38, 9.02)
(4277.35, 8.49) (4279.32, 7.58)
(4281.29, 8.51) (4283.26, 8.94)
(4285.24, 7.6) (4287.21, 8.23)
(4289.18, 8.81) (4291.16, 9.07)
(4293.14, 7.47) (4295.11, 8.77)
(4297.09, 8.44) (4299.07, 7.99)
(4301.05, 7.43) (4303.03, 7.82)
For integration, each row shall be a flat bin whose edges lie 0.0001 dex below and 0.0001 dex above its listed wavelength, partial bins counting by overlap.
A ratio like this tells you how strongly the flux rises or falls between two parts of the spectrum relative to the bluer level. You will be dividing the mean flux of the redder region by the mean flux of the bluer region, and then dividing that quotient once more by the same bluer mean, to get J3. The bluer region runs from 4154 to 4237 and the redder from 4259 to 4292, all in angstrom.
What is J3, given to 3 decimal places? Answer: 0.111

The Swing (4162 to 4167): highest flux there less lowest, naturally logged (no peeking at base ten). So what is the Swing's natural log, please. -0.3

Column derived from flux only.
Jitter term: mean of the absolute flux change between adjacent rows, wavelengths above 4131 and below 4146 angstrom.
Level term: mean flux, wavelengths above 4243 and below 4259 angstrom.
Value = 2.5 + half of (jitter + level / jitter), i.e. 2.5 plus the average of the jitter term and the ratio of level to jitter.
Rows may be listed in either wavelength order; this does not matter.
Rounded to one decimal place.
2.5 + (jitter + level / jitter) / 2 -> 8.6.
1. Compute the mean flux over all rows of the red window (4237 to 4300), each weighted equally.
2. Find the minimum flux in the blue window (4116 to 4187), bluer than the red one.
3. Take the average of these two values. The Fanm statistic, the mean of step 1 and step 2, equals 7.65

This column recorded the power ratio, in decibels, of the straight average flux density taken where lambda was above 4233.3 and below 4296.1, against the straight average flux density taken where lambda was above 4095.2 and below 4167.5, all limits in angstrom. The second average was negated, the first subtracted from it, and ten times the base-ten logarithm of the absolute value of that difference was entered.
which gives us 12.3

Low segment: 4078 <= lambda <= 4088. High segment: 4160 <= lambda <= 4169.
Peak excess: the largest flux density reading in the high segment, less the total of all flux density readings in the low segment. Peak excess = -31.8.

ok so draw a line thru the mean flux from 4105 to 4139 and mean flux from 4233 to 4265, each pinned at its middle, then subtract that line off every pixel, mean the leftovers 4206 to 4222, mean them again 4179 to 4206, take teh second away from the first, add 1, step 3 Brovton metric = 1.3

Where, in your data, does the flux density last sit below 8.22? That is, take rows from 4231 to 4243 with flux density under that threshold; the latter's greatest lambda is 4240.09 angstrom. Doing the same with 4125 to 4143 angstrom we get 4132.14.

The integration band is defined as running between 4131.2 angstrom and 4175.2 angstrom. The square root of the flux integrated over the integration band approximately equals 20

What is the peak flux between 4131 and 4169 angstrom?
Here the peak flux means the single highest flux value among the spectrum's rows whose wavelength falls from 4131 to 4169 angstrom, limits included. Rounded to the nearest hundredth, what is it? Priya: 11.00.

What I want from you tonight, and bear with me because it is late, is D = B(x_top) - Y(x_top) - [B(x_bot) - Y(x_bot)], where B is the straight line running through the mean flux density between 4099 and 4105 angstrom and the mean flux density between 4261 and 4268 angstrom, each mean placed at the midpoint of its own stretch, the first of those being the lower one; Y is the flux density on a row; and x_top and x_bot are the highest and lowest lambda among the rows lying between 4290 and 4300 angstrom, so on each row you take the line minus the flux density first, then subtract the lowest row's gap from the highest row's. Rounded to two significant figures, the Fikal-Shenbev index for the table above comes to 1.2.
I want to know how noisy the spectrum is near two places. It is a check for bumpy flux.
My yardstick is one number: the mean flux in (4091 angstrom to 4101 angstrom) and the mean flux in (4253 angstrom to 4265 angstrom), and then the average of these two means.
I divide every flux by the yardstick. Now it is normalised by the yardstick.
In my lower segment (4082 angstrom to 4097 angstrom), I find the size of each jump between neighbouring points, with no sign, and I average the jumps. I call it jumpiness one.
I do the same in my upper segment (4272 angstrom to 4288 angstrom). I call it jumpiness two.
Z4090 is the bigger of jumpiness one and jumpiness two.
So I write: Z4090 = 0.115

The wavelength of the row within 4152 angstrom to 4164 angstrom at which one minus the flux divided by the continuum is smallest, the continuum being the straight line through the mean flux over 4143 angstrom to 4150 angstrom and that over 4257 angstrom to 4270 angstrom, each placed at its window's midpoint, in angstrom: 4160.78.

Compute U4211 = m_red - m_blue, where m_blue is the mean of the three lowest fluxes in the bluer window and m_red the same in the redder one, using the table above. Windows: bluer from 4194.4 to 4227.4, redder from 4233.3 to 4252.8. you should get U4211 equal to 0.7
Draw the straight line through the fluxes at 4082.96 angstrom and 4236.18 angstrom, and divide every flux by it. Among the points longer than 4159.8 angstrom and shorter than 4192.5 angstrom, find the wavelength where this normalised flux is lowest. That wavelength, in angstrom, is 4178.06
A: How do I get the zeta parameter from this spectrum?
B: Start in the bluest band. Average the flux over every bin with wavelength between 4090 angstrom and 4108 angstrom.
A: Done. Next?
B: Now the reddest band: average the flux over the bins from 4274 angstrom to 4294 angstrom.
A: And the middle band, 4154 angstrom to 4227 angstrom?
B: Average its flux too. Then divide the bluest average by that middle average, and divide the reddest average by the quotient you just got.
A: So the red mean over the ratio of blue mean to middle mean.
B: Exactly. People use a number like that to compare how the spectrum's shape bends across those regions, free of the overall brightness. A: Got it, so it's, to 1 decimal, 9.5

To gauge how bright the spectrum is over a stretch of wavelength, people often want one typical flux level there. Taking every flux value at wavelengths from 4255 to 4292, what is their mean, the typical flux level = 8.55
